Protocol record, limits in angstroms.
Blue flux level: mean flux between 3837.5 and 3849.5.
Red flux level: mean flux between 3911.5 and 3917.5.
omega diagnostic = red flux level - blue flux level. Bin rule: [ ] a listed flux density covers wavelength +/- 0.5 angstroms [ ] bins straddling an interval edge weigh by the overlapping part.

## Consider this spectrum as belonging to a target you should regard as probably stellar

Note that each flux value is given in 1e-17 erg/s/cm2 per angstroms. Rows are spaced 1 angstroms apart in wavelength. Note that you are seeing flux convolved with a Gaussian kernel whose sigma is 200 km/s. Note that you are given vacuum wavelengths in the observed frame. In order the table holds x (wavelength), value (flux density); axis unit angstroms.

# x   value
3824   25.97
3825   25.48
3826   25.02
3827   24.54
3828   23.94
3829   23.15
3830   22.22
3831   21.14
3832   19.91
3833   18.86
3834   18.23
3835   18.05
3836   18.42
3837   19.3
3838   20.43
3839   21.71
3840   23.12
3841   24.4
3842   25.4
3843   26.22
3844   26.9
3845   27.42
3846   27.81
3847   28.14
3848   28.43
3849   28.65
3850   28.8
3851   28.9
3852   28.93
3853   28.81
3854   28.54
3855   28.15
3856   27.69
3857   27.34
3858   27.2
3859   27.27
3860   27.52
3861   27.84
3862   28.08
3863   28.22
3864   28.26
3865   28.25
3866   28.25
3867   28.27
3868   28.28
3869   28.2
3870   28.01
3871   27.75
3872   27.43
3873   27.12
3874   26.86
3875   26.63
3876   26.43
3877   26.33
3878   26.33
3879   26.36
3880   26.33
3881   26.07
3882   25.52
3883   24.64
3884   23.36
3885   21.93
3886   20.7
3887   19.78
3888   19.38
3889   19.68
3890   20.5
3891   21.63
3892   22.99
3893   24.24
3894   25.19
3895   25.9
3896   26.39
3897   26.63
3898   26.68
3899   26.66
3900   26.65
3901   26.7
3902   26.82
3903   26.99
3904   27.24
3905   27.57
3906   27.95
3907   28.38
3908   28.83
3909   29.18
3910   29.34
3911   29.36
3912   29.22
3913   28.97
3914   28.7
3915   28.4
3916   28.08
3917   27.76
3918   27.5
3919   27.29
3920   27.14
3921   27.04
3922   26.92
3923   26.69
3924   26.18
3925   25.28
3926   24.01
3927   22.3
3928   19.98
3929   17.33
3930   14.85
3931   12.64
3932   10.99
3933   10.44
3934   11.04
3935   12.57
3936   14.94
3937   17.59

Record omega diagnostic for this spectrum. 2.8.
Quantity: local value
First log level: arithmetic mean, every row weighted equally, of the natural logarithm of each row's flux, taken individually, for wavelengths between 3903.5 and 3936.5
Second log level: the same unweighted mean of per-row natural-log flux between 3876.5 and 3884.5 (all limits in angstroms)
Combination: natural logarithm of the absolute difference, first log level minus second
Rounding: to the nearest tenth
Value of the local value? -2.1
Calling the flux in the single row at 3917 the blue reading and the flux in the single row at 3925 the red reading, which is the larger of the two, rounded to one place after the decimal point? 27.8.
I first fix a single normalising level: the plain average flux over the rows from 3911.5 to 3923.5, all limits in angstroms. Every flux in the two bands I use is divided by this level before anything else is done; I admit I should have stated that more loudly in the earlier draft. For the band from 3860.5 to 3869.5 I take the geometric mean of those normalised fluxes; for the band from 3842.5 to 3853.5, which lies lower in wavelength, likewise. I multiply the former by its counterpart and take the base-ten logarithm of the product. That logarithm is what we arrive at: 0.01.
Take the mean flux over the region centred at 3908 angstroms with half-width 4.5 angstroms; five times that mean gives 143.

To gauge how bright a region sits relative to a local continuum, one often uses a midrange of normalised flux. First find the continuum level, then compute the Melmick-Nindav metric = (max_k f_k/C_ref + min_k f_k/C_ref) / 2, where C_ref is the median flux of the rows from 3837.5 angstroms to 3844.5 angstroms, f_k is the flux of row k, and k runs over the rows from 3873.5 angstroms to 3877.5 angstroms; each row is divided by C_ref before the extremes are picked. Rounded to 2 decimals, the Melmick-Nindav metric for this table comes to 1.09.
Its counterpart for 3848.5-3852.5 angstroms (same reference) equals 1.18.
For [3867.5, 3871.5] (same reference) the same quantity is 1.15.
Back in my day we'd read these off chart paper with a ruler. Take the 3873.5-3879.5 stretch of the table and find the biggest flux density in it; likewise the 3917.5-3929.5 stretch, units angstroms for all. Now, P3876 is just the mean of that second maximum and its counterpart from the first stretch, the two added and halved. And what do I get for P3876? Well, 27.2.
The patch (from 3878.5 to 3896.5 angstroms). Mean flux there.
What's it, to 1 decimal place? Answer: 23.4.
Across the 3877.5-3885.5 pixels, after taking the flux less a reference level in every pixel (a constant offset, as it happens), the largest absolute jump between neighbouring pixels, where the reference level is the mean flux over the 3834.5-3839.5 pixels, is 1.4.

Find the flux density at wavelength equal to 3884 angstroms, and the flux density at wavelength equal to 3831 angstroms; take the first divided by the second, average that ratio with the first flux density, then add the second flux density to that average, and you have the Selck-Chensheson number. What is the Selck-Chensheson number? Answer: 33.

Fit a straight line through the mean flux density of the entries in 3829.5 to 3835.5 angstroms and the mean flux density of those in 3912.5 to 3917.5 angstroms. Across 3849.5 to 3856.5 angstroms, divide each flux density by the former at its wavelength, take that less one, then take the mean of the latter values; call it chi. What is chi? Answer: 0.30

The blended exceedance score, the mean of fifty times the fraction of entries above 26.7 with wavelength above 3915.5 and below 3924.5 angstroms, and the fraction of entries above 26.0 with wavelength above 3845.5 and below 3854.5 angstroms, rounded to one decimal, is 19.9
